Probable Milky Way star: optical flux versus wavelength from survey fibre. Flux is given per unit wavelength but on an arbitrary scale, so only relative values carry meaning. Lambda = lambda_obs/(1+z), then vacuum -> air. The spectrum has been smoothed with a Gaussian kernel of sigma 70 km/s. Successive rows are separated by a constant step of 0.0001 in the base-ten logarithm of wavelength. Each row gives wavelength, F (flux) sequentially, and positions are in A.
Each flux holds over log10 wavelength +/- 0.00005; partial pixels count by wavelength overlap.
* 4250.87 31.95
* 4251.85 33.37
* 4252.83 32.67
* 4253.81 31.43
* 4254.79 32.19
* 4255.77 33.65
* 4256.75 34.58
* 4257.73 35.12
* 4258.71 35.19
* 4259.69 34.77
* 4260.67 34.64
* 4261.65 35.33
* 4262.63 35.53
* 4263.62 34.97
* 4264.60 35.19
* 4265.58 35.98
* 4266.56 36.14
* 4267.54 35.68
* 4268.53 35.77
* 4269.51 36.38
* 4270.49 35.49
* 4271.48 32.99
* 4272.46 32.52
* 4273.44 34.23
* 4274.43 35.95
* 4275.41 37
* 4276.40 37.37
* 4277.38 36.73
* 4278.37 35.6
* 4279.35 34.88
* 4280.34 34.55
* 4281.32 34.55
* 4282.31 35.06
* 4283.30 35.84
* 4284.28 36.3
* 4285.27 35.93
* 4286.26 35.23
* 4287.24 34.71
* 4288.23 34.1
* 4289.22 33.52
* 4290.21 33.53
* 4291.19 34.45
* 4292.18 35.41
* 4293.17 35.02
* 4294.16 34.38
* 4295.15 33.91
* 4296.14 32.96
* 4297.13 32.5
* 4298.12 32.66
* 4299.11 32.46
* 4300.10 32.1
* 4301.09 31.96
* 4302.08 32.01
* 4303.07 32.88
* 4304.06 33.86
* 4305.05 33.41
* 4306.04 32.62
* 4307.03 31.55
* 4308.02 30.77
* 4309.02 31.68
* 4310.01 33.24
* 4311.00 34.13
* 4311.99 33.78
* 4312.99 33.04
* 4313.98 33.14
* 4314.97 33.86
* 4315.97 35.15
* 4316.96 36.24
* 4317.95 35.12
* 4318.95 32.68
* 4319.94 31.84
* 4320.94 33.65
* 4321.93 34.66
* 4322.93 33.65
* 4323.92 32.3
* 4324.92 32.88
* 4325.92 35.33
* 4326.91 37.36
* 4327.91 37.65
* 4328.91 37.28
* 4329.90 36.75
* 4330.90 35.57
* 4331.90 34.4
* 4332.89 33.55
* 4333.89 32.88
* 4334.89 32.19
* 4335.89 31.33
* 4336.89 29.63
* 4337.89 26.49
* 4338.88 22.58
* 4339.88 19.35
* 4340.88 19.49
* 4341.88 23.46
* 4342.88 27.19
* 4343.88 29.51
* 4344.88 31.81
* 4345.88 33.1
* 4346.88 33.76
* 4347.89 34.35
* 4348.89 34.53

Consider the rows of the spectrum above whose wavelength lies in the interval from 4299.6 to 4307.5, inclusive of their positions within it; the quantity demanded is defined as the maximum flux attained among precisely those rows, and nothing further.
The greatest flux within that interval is 33.86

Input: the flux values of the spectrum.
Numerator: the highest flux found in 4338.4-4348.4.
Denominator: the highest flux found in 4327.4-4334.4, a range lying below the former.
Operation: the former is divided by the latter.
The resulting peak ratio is 0.91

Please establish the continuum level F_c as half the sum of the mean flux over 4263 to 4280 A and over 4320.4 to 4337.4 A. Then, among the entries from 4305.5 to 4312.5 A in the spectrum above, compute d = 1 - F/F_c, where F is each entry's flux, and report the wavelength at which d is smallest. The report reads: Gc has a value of 4311.00 A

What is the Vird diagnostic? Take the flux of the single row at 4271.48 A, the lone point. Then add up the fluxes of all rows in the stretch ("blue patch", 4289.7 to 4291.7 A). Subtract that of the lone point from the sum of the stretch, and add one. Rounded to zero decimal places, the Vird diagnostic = 36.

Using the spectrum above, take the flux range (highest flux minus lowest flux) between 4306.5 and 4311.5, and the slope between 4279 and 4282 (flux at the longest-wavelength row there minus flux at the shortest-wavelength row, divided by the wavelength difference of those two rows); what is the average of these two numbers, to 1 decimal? 1.6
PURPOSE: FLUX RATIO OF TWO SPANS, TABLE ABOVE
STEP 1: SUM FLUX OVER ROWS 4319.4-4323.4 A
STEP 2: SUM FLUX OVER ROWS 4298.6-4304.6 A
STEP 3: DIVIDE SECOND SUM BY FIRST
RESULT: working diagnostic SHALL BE 1.5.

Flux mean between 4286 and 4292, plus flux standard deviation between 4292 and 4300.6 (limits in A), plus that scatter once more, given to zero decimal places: 37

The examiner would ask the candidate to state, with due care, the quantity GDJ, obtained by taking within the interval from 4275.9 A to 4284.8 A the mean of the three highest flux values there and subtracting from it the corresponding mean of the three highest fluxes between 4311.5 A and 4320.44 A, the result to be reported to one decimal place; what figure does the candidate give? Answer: 1.3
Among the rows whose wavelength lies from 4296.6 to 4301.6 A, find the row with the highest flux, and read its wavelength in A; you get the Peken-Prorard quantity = 4298.12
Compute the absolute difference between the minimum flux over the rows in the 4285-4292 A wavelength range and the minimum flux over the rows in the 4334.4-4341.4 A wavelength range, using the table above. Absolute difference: 14.2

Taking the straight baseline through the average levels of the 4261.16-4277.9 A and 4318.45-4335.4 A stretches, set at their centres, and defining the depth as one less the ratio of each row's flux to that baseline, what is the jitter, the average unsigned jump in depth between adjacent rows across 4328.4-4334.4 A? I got 0.025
